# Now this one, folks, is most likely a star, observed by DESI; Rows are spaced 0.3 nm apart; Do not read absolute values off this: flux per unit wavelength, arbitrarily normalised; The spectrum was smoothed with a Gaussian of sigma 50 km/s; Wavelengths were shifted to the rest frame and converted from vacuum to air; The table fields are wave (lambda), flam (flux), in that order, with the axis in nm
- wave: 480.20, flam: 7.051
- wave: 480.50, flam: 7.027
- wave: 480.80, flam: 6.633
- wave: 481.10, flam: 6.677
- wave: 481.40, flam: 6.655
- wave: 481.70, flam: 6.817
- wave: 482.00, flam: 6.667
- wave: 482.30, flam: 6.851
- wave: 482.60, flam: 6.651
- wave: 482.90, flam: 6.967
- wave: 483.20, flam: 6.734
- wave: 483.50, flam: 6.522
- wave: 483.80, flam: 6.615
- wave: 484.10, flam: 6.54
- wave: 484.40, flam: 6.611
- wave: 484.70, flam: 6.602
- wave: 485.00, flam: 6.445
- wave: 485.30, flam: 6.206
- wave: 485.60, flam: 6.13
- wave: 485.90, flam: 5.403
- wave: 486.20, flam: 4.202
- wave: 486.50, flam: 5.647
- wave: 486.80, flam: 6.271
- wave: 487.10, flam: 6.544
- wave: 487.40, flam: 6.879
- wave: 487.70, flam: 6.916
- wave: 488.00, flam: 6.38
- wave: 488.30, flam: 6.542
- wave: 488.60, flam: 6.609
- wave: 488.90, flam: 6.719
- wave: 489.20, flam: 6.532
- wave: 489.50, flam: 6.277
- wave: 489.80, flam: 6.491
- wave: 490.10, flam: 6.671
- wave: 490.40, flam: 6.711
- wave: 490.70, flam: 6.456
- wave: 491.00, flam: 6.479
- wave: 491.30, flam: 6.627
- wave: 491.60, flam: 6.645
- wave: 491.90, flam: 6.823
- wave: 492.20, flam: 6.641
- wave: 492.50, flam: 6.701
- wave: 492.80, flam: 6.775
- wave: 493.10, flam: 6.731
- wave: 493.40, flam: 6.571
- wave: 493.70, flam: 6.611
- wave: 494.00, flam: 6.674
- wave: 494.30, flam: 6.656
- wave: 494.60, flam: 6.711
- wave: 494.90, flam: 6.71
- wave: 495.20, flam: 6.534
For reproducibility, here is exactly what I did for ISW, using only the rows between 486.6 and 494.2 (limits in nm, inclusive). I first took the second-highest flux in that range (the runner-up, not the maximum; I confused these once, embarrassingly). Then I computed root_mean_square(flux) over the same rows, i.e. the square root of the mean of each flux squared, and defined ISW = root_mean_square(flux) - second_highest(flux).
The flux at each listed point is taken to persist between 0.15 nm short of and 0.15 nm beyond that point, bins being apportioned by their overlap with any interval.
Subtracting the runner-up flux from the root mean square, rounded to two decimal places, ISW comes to -0.27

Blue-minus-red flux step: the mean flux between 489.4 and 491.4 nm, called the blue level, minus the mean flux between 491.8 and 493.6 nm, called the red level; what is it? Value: -0.2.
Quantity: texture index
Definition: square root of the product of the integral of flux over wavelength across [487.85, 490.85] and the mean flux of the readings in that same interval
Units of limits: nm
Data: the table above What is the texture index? 11.3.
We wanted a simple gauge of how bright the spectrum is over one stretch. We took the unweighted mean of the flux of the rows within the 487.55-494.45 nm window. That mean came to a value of 6.62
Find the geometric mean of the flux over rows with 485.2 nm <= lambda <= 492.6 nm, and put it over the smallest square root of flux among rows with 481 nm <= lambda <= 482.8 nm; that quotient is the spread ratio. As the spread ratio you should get 2.5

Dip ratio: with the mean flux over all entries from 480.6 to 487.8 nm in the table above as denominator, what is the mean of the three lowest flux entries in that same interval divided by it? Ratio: 0.791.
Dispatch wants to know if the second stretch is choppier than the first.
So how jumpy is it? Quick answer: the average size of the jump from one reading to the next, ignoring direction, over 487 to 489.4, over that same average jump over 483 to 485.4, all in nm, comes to 1.7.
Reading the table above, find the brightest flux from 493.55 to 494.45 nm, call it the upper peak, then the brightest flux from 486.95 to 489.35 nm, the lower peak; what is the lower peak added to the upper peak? 13.6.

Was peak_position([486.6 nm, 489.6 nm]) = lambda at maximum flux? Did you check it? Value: 487.70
